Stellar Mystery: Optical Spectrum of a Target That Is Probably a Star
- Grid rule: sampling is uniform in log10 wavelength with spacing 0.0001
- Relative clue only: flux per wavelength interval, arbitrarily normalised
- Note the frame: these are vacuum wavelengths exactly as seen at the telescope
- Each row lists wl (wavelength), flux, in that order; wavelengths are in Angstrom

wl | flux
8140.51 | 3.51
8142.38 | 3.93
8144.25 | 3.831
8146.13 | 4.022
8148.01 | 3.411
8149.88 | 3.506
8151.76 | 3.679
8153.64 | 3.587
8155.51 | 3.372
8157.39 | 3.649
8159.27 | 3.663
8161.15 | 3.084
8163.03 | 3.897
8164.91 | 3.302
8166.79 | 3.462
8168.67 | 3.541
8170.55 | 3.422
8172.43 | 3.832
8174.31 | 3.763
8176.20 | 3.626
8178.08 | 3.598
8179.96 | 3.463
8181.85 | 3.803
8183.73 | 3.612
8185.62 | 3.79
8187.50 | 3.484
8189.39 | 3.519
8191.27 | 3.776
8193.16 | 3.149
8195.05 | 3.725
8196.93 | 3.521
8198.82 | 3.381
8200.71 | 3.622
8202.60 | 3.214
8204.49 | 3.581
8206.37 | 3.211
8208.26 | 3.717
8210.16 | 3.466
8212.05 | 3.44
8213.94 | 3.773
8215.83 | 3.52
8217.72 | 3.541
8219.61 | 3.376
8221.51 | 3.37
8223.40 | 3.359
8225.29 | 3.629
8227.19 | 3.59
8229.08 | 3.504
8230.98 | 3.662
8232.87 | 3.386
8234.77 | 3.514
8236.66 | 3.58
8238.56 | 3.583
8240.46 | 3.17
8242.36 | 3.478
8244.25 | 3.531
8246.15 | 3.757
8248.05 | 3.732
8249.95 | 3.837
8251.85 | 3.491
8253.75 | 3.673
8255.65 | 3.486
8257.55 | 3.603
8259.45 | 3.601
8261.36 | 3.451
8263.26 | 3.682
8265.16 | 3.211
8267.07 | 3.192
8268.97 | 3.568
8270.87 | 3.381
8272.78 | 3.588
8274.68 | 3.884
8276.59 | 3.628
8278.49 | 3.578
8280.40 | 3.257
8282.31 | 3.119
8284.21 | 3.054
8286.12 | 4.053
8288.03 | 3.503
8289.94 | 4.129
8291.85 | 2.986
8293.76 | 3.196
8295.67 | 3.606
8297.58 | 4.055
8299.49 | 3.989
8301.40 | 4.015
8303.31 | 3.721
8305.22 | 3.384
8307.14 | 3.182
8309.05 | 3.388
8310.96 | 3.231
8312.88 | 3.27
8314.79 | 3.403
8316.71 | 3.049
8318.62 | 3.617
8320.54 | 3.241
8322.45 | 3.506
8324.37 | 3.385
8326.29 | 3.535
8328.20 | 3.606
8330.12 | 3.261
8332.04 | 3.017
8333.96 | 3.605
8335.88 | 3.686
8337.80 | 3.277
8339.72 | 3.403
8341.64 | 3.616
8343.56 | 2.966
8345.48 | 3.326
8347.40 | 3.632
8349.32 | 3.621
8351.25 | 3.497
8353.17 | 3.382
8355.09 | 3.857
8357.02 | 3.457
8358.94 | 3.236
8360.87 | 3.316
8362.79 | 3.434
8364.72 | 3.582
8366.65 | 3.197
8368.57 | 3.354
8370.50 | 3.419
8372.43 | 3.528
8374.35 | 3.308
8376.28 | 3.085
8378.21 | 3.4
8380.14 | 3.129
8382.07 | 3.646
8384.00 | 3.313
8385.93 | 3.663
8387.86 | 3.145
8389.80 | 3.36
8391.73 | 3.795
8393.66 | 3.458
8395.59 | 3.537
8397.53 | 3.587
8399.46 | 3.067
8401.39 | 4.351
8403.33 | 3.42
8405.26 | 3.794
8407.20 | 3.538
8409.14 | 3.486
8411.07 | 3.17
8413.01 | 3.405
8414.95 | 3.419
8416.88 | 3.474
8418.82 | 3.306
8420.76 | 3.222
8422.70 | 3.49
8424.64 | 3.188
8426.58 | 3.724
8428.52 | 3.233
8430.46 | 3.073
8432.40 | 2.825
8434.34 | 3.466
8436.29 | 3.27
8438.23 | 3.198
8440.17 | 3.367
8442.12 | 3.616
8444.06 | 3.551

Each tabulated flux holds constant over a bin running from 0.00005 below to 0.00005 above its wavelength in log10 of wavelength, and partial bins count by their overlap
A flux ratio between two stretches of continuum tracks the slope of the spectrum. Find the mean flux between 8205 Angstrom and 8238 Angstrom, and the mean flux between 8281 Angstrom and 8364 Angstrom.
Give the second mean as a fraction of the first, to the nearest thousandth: 0.986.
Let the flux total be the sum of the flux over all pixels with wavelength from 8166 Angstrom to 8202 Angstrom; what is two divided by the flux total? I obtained 0.0294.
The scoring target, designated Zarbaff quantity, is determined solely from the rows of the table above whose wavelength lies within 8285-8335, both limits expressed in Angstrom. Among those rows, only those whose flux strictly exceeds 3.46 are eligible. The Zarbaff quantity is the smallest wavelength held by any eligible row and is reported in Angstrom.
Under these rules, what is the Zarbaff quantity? 8286.12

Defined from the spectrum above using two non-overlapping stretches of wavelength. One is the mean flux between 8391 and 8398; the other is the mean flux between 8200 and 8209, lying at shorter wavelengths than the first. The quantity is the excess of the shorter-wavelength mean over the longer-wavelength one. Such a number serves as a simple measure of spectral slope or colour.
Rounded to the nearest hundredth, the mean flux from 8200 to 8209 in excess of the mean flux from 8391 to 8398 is -0.13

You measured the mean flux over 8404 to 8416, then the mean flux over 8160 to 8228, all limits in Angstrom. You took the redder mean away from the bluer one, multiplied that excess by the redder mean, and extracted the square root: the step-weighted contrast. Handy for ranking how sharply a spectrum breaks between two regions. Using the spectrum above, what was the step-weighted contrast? 0.47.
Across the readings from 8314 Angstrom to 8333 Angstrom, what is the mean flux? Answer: 3.36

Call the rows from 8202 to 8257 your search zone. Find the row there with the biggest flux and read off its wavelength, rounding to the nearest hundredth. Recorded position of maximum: 8249.95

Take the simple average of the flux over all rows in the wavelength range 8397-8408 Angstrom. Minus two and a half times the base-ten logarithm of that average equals -1.40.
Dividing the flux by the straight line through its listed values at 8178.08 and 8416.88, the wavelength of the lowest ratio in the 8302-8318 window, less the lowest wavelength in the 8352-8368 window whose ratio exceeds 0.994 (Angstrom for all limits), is -38.4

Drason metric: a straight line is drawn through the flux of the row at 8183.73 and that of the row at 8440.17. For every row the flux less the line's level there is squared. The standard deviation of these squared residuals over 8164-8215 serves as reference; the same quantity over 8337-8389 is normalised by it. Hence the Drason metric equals 1.1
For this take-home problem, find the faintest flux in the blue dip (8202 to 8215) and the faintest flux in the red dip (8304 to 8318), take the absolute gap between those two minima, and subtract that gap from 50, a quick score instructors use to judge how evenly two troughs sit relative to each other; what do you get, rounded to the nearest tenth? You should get 49.8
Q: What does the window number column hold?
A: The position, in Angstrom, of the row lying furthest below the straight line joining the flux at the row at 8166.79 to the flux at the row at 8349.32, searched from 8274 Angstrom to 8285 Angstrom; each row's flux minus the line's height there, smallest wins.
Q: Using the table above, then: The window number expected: 8284.21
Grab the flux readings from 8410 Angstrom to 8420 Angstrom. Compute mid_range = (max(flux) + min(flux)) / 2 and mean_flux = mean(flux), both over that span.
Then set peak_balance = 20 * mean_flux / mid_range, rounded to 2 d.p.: 20.20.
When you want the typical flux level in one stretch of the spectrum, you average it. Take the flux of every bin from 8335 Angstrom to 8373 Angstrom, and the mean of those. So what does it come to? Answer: 3.44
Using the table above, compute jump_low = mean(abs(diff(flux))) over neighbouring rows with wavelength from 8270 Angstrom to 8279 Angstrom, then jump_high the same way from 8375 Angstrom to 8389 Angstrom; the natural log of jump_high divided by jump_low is 0.6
